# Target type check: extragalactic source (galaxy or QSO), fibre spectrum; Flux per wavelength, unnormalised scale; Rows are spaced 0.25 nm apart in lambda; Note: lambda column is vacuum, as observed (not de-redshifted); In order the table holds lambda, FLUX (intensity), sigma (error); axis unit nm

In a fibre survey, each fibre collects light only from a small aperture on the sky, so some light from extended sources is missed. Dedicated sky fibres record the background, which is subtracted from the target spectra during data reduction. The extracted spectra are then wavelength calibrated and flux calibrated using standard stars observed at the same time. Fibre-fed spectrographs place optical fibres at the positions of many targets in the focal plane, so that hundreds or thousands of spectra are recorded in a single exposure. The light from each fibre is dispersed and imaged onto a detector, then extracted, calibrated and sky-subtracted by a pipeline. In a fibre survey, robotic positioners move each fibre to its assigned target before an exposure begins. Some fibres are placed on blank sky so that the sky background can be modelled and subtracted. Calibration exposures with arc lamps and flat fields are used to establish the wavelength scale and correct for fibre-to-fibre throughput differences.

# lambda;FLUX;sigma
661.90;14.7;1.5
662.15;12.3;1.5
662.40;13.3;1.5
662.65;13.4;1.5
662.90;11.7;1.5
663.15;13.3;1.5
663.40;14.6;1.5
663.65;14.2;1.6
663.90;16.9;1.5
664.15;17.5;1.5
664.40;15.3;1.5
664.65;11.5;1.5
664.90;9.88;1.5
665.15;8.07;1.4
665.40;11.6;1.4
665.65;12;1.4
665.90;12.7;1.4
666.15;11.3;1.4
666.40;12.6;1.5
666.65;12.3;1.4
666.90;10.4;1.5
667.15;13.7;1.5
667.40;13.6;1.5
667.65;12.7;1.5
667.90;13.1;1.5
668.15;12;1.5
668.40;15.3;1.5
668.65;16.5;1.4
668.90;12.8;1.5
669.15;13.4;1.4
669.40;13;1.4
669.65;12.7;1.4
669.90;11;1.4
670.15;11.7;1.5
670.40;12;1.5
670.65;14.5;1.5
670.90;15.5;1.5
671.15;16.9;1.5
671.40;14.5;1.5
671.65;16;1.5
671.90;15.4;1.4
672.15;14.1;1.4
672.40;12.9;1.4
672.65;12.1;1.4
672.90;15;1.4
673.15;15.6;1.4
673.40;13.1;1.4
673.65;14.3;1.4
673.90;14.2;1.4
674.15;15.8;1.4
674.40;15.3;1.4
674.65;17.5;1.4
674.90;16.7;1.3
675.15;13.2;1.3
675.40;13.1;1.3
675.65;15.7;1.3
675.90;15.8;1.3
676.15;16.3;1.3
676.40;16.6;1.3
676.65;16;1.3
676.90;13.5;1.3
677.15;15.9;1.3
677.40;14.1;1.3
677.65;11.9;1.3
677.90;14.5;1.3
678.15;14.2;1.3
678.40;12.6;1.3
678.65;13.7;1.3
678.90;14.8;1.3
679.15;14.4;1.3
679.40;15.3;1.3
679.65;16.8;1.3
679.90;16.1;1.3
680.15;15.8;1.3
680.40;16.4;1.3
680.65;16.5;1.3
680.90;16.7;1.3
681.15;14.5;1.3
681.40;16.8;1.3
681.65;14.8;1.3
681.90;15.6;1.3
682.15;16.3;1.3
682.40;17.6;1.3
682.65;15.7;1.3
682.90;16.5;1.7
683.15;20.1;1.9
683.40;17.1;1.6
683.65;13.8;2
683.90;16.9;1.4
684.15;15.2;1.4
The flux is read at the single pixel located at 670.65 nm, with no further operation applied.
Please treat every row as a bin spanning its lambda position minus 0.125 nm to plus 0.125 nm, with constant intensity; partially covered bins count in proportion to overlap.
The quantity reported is 14.5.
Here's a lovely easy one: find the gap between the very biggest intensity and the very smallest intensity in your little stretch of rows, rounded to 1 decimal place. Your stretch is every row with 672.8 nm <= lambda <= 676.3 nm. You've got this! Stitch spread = 4.4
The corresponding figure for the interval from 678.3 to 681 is 4.2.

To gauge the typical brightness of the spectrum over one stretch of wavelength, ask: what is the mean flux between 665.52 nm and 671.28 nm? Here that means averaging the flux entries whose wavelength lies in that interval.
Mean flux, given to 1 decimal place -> 13.1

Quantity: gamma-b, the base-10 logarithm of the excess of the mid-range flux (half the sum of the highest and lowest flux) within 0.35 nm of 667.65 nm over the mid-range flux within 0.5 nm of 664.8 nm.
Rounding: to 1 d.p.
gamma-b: 0.2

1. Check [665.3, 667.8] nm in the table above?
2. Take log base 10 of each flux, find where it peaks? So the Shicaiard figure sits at 667.15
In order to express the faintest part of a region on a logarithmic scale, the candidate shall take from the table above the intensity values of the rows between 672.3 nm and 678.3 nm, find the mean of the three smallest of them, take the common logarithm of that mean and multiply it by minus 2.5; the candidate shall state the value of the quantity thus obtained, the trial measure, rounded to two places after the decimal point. -2.72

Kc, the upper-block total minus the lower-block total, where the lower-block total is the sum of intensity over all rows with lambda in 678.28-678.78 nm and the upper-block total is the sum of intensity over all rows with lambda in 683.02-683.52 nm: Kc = 11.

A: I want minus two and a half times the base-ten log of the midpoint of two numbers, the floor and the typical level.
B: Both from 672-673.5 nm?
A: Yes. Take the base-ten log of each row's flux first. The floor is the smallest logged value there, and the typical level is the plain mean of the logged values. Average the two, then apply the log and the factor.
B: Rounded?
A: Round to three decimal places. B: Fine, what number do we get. -0.114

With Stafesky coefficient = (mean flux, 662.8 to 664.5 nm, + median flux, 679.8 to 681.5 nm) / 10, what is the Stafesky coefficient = 3.12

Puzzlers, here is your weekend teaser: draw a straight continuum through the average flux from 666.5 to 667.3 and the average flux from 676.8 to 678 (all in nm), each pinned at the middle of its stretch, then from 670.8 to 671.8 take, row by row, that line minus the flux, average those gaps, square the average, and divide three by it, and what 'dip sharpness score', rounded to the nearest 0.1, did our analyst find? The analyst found 0.4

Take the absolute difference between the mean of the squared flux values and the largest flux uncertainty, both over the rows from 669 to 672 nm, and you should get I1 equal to 194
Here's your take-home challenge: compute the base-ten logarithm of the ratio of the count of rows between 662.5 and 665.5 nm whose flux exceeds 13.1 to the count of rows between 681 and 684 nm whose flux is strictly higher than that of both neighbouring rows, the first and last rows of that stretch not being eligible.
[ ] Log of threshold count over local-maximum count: 0.37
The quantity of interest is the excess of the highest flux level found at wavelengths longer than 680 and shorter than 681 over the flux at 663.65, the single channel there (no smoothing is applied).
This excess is 2.5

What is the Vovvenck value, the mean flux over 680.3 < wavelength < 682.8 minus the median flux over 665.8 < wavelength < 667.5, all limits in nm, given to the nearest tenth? 3.5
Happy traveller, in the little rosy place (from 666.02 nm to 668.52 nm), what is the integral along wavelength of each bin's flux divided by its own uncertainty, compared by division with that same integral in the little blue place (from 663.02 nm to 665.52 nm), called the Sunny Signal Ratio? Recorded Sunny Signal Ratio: 1.0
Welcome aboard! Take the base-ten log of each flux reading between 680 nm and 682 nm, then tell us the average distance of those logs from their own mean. 0.020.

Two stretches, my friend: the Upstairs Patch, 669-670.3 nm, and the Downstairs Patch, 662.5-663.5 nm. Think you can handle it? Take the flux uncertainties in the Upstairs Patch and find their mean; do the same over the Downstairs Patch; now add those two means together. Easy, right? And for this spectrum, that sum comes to 2.92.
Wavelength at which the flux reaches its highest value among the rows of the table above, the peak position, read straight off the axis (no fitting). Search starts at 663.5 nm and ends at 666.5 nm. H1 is 664.15 nm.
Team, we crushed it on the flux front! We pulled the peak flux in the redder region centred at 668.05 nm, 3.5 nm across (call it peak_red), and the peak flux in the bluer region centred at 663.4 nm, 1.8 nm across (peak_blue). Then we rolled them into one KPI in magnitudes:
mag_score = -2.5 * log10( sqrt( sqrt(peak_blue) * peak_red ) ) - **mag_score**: -2.30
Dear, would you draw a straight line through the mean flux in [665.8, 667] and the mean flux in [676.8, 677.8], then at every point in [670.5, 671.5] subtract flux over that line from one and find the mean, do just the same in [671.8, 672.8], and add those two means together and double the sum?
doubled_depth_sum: -0.5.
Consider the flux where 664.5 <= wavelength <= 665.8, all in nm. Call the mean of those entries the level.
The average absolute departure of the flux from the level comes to 1.31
